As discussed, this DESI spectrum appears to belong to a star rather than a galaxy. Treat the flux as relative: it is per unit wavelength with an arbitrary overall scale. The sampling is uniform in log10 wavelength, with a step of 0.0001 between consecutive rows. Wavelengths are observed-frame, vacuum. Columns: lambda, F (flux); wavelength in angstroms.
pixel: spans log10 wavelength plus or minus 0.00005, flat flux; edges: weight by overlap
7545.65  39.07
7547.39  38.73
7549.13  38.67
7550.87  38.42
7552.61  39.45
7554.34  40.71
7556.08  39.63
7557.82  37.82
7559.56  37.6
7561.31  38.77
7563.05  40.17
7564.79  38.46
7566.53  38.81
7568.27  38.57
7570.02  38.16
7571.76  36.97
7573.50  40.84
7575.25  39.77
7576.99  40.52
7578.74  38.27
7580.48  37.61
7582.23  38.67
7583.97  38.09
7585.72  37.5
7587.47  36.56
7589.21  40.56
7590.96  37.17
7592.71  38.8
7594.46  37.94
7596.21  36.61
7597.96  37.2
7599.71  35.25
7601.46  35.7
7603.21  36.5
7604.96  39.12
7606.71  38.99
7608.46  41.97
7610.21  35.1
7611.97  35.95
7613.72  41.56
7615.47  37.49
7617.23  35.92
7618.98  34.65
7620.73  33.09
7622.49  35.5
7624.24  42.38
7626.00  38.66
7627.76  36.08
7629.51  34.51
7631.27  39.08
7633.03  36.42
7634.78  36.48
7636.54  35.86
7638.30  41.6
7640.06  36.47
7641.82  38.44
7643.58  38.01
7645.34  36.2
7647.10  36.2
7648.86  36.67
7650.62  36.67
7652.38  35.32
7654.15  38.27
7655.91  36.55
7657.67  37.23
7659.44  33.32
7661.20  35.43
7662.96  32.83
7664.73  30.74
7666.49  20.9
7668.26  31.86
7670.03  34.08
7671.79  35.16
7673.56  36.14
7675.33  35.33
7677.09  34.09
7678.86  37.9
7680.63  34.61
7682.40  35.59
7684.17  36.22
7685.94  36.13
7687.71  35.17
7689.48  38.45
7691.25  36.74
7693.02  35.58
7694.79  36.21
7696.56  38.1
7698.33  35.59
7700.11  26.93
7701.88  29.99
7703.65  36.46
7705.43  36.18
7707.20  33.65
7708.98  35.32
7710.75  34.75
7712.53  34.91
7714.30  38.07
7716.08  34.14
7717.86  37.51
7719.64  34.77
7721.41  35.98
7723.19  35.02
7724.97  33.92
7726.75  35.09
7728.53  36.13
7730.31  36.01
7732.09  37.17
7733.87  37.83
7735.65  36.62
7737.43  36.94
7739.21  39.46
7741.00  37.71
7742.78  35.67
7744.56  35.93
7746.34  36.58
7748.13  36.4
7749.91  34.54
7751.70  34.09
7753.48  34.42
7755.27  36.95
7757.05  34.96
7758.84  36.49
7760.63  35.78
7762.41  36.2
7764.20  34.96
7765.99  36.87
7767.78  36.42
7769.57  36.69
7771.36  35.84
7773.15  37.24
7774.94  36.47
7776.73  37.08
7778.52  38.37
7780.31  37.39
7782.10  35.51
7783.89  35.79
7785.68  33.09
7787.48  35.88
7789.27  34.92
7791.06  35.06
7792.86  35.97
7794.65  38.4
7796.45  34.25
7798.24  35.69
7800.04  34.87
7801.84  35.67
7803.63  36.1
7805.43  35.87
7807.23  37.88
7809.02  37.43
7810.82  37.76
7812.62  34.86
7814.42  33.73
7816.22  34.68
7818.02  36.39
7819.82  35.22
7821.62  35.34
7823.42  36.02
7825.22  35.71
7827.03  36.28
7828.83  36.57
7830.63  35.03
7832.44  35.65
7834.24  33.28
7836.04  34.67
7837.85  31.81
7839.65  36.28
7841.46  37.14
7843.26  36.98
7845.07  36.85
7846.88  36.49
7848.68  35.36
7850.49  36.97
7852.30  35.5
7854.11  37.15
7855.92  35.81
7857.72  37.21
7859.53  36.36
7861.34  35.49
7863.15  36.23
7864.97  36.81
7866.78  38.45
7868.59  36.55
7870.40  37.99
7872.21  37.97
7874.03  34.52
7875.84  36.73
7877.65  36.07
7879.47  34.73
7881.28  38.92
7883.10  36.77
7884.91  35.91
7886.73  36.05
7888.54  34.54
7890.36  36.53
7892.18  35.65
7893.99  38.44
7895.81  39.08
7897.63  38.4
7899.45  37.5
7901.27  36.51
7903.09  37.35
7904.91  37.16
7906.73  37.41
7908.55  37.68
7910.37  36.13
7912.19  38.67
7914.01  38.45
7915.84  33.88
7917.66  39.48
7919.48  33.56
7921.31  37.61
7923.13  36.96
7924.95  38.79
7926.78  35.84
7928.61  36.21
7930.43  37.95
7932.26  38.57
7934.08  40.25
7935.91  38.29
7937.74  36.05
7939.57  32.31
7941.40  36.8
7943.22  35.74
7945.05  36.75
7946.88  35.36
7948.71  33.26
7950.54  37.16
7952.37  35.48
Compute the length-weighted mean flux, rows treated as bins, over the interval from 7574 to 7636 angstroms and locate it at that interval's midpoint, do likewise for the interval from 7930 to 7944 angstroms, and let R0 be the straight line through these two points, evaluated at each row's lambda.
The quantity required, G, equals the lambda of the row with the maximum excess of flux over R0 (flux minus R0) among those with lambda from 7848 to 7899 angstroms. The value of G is 7895.81 angstroms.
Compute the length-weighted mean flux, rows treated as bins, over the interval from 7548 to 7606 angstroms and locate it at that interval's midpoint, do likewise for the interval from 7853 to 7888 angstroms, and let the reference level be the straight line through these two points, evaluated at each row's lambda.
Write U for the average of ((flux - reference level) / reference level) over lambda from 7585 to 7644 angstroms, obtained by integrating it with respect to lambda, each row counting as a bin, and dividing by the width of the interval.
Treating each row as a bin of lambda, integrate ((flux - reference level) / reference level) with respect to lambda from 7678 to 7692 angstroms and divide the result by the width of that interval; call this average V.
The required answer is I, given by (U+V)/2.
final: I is -0.027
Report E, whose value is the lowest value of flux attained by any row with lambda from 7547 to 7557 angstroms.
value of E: 38.42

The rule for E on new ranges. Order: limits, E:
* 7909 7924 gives 33.56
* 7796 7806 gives 34.25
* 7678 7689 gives 34.61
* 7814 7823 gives 33.73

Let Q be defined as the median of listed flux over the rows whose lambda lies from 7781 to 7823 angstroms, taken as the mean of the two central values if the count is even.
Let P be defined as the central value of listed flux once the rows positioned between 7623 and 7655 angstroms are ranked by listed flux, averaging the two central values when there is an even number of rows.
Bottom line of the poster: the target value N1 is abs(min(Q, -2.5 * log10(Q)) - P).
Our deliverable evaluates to 40.5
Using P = 36.6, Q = 35.7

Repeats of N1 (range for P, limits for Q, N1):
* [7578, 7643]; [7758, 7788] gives 41.1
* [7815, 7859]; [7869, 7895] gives 39.8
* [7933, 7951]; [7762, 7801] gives 40.3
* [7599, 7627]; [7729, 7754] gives 40.1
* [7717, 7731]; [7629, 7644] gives 39.4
